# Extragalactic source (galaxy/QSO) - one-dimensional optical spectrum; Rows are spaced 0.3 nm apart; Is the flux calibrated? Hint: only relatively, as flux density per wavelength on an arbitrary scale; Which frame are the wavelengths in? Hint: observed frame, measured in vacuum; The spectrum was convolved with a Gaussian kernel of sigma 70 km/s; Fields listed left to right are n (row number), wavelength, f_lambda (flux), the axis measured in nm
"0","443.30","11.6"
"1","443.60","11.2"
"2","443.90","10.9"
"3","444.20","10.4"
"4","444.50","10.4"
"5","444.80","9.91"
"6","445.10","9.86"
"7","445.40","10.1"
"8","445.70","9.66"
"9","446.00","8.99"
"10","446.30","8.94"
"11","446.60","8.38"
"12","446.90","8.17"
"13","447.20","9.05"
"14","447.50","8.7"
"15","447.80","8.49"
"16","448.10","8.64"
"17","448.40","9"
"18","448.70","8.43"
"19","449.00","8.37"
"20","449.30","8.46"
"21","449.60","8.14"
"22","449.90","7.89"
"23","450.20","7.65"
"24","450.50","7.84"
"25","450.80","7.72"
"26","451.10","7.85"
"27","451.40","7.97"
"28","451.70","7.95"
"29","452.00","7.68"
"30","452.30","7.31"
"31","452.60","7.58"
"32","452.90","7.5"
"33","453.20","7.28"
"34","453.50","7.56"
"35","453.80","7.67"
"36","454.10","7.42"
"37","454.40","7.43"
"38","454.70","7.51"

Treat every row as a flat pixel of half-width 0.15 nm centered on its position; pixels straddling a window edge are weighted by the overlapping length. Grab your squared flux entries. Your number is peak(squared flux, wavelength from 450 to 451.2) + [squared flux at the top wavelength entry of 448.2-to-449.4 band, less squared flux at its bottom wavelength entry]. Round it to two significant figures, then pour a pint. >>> 52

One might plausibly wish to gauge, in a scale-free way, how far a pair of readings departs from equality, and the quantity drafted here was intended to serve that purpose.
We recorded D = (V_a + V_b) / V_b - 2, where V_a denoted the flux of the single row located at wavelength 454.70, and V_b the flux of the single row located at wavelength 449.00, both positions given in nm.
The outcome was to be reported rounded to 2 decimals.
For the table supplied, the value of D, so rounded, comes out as -0.10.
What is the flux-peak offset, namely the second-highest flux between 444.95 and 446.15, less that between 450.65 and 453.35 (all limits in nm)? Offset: 1.9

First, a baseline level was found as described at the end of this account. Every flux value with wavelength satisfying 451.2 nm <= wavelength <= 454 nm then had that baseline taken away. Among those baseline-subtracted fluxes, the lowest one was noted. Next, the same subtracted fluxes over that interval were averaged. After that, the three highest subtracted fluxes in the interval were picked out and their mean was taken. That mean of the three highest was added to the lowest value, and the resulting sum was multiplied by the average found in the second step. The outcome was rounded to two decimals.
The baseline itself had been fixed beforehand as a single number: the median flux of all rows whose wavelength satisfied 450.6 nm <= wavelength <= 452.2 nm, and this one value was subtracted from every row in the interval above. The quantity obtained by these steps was 0.13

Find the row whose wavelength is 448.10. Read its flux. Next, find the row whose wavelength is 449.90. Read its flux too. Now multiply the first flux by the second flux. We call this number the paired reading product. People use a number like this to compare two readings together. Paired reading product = 68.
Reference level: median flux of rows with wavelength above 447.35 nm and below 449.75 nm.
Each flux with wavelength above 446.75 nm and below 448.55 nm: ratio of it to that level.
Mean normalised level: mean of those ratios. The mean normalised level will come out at 1.02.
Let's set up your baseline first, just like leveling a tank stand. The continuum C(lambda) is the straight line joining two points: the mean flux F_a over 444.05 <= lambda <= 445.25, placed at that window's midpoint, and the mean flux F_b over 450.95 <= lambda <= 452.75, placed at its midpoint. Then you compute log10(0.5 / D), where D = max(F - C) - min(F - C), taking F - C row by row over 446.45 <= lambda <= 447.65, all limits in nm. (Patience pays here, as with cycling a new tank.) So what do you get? -0.29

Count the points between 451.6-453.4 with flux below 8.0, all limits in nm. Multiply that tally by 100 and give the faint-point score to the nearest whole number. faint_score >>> 600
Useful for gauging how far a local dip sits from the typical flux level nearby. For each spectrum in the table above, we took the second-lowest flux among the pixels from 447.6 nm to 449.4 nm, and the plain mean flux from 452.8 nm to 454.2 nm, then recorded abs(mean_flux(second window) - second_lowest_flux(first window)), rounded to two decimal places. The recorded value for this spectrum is 0.94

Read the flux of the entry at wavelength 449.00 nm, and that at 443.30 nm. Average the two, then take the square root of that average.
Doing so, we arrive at 3.16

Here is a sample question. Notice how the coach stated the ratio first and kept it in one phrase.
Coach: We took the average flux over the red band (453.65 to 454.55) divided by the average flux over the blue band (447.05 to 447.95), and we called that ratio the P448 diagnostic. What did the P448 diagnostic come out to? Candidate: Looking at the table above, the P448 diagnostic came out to 0.86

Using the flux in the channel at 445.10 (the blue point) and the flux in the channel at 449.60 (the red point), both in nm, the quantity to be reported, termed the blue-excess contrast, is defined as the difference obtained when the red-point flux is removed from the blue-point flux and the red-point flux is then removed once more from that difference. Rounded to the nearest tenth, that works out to -6.4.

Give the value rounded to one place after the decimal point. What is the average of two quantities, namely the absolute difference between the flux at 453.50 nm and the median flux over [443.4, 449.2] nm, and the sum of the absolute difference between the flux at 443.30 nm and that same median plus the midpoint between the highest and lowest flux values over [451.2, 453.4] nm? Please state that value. 5.8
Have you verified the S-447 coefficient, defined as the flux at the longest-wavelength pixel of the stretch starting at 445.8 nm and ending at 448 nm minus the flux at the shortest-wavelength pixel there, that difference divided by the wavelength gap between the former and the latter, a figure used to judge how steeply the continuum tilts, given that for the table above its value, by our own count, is -0.28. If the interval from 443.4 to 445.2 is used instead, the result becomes -0.89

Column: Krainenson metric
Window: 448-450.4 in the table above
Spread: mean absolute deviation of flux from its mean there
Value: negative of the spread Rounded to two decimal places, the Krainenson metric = -0.32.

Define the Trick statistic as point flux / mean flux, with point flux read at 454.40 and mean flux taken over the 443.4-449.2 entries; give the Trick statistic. 0.79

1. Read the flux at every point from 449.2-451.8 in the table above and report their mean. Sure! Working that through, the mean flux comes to 7.9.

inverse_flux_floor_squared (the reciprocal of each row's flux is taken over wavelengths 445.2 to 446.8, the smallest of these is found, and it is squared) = 0.0098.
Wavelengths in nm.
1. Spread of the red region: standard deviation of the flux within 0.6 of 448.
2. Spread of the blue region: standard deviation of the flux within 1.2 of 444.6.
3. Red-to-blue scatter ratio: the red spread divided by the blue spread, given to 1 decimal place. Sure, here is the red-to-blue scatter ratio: 0.4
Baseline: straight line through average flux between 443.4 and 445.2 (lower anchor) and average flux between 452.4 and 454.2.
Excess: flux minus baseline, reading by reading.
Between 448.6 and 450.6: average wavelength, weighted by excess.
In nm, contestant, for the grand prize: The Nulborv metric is 449.67 nm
